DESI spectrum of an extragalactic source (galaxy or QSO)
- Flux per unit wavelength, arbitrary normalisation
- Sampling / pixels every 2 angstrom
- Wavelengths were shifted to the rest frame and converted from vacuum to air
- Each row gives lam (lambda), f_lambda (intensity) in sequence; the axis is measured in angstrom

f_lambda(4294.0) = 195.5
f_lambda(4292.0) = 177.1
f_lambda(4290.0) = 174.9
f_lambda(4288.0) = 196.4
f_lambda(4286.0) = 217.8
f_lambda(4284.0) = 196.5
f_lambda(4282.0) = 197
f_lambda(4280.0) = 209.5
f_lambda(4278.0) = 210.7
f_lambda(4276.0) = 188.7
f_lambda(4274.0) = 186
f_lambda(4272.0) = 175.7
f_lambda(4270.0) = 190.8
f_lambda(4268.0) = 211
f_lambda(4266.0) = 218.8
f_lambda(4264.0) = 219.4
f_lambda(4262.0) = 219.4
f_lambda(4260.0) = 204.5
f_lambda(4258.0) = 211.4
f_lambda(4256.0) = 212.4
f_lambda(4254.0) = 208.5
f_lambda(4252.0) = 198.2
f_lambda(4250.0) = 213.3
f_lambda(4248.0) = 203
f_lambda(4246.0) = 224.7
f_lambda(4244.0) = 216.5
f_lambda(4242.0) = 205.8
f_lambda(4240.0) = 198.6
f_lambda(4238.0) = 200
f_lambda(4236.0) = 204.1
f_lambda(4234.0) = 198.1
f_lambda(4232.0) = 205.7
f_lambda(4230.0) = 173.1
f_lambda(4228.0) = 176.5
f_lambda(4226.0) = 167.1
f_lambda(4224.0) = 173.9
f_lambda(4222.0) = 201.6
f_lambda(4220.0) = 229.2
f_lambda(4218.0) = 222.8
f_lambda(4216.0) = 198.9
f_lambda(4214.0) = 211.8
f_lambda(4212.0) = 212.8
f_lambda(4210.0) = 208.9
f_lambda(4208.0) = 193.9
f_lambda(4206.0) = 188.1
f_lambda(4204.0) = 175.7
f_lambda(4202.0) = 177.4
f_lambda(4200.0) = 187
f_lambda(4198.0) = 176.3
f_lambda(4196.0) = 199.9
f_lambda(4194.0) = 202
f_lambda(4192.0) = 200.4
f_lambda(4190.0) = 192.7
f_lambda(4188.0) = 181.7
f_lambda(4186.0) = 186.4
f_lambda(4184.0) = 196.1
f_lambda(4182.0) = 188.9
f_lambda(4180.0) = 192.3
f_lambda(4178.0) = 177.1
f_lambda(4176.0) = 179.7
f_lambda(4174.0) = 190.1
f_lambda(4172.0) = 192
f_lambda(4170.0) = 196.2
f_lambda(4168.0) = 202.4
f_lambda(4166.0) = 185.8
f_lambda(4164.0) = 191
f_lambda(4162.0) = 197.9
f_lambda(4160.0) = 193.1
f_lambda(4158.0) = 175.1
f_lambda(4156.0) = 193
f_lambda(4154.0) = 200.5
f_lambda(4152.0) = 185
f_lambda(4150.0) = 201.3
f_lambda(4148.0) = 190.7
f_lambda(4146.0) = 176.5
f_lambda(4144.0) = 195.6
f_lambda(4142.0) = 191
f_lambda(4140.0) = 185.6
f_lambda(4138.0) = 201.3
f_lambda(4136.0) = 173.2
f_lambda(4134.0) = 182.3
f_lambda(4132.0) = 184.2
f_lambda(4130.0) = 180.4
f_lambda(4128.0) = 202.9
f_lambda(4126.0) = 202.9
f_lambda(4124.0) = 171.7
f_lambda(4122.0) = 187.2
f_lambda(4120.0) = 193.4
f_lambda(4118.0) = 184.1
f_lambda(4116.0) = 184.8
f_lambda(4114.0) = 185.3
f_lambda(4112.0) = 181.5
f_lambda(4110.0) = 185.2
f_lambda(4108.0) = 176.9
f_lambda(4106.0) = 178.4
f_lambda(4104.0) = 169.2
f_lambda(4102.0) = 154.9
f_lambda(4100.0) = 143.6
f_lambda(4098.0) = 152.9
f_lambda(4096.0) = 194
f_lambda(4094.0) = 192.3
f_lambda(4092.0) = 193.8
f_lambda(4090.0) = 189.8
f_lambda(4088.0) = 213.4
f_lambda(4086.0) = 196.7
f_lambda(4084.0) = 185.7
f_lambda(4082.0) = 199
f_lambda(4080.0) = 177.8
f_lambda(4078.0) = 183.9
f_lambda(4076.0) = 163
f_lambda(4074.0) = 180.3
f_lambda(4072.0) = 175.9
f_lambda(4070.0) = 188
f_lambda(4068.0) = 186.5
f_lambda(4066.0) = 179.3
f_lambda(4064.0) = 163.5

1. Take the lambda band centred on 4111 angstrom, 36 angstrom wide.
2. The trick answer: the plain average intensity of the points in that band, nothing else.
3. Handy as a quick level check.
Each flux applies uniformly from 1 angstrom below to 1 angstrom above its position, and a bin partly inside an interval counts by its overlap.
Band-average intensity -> 180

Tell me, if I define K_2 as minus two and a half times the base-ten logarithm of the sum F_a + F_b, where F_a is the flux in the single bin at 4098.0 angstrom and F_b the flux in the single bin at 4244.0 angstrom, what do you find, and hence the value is -6.42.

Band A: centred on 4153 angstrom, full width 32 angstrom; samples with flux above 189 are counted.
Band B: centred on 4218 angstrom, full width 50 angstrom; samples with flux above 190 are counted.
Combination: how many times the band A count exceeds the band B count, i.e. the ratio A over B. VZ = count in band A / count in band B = 0.69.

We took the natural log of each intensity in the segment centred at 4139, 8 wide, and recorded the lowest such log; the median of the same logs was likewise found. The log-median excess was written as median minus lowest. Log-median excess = 0.08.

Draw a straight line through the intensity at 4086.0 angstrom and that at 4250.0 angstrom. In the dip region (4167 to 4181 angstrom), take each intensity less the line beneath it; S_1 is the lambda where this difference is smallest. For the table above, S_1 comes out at 4178.0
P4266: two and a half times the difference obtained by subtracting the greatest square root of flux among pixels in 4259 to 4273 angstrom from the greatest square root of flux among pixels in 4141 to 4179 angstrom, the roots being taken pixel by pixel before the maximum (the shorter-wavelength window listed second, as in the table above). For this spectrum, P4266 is -1.46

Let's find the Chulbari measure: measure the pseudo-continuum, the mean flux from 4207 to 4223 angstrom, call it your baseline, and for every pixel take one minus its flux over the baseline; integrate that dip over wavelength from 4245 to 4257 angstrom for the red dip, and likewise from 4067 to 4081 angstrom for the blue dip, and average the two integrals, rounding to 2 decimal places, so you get 1.02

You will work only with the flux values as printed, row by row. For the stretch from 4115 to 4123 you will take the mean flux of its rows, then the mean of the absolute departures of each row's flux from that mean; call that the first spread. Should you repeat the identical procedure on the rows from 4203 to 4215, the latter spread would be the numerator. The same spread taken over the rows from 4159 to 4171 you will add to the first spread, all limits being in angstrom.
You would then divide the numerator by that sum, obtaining 1.7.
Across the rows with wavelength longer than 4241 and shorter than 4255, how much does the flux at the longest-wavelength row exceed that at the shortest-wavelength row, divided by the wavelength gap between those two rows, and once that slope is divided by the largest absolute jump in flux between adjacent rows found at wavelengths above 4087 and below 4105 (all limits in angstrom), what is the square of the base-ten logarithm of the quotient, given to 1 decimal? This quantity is 5.1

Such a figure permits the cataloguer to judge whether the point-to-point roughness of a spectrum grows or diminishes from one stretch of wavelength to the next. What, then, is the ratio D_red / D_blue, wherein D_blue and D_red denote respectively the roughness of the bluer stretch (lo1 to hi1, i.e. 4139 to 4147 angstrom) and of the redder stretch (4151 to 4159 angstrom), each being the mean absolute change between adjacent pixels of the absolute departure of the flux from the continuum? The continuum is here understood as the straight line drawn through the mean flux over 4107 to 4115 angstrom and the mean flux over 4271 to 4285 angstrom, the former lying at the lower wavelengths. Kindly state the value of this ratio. 2.1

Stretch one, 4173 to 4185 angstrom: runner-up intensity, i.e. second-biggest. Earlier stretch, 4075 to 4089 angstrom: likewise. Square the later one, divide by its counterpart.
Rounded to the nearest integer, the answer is 186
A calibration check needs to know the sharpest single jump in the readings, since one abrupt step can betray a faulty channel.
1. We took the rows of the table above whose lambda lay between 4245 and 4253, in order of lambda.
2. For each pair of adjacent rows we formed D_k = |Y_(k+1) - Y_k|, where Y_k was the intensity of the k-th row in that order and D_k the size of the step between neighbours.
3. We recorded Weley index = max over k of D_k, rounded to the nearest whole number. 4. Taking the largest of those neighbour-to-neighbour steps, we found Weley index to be 22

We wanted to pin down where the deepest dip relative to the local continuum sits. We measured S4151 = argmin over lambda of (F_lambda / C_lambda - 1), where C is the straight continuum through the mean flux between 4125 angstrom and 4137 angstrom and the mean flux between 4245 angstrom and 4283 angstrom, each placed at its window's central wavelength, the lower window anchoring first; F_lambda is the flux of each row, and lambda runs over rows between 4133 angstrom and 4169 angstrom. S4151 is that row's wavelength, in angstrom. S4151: 4158.0 angstrom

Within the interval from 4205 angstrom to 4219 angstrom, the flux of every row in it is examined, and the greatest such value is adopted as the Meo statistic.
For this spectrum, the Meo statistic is 222.8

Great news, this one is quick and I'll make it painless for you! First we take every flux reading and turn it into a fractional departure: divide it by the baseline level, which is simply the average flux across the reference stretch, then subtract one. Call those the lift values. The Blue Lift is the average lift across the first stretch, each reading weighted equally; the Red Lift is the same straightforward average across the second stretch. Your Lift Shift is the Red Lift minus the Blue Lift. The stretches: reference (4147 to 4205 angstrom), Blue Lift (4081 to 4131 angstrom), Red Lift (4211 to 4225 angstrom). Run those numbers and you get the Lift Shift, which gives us 0.12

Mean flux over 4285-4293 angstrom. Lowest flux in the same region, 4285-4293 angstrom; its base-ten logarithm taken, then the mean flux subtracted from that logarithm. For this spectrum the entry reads -189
